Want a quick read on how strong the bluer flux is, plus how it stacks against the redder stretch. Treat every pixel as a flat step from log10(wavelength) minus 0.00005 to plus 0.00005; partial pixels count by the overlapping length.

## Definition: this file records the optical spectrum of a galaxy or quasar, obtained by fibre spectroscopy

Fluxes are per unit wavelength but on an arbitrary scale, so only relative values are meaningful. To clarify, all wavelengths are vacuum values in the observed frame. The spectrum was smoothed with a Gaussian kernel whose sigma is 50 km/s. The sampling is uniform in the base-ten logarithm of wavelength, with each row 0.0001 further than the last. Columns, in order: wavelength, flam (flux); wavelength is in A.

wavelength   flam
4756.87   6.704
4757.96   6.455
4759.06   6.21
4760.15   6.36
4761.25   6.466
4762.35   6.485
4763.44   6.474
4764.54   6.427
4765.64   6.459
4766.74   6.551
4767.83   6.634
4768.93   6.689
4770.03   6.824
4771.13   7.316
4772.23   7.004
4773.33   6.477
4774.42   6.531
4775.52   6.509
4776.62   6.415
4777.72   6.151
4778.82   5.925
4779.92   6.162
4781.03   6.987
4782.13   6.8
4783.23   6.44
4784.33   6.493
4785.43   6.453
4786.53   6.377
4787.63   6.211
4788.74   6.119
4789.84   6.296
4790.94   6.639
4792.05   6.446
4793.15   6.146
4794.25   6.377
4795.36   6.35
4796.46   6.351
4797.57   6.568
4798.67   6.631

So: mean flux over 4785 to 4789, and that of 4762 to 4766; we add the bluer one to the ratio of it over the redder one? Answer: 7.49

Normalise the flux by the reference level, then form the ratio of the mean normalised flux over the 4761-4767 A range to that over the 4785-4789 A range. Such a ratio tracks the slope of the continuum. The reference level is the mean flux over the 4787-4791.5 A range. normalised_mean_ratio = 1.03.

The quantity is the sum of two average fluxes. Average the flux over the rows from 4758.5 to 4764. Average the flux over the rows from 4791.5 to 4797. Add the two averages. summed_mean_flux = 12.7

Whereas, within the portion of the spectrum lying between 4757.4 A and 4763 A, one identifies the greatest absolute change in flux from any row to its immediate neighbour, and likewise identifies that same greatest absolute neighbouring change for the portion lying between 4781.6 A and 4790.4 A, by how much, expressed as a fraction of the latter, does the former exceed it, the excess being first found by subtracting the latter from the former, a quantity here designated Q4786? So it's -0.3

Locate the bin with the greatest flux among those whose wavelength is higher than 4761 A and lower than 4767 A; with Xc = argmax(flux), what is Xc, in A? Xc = 4766.74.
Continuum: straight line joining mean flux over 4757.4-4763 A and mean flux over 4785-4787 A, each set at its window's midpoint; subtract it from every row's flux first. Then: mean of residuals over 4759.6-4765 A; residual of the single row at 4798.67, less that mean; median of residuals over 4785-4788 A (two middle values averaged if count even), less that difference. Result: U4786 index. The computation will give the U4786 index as -0.2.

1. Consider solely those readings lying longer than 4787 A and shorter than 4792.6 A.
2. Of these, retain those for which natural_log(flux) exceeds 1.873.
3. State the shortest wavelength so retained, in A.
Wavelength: 4790.94 A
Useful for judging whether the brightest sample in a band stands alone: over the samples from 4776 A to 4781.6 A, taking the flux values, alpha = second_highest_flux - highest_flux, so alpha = -0.57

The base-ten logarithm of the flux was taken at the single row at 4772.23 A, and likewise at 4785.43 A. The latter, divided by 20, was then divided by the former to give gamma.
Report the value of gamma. 0.0479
